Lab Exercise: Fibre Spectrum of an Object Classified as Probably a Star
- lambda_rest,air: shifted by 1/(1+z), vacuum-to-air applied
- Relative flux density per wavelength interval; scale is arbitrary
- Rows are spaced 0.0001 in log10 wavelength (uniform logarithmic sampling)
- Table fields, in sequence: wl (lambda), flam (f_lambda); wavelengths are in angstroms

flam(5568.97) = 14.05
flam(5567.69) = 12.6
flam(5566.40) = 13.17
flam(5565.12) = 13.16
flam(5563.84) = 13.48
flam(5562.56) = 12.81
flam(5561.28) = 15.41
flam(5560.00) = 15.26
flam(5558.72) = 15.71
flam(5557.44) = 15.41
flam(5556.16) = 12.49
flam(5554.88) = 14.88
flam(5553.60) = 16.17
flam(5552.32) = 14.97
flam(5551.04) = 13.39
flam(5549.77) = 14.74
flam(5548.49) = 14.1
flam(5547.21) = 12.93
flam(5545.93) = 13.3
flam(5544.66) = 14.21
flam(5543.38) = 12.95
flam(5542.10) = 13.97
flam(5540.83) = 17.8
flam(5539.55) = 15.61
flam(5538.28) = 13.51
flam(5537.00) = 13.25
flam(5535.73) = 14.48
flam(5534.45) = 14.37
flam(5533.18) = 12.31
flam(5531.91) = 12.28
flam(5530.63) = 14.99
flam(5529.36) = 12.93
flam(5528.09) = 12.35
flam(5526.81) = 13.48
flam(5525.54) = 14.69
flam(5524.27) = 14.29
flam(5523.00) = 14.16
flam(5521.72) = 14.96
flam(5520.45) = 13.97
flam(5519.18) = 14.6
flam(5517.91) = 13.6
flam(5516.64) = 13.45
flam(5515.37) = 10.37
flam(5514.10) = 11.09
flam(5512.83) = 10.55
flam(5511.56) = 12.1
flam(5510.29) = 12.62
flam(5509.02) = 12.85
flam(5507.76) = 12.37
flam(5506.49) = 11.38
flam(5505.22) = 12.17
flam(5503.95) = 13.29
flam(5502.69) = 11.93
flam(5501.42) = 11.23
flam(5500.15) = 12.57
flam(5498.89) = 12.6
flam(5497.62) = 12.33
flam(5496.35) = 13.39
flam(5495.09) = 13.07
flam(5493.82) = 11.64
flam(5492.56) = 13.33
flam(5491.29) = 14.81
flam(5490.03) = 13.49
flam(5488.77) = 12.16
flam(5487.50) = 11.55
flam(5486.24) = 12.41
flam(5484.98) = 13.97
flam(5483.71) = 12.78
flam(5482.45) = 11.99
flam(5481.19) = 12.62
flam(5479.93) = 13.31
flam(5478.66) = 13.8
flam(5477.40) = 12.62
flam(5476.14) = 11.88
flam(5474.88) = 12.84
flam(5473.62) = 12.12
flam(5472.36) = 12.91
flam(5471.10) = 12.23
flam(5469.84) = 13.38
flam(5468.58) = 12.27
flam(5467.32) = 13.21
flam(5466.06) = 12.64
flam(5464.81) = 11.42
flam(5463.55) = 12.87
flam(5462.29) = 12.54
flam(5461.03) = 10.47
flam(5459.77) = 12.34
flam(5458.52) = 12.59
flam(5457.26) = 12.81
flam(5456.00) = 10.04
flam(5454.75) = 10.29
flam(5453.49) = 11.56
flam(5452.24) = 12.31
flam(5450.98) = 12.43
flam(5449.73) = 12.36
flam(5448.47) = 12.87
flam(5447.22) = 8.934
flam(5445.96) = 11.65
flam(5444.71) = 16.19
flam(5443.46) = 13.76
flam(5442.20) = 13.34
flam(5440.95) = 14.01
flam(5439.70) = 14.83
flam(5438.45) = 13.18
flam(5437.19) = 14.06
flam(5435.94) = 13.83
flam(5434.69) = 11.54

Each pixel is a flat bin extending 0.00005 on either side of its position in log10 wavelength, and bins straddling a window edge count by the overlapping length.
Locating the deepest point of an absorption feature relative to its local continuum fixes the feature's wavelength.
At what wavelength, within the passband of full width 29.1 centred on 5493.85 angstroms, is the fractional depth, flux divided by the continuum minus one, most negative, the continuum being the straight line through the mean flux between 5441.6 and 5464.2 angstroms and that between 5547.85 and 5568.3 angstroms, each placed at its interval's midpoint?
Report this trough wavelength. 5501.42 angstroms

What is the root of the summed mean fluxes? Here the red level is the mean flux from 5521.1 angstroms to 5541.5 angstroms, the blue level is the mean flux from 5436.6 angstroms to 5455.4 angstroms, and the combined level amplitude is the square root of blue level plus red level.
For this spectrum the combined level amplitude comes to 5.18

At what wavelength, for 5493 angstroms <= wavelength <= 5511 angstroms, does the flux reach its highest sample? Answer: 5496.35 angstroms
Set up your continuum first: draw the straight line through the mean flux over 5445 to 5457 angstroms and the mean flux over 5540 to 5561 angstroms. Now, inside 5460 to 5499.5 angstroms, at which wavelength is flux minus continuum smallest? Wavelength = 5461.03 angstroms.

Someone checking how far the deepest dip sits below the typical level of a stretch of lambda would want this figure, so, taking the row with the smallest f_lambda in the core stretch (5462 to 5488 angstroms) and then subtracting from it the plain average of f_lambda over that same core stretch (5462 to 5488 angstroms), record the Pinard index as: -1.22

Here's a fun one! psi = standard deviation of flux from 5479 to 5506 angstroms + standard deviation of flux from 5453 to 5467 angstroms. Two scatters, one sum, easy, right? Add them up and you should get 1.9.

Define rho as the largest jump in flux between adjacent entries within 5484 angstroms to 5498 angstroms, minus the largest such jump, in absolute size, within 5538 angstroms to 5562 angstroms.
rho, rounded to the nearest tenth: -2.1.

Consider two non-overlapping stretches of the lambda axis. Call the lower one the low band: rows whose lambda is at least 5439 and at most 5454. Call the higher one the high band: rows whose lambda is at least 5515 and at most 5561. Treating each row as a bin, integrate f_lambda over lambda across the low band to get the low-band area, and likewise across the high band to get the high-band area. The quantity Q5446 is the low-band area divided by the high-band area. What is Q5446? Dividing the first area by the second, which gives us 0.3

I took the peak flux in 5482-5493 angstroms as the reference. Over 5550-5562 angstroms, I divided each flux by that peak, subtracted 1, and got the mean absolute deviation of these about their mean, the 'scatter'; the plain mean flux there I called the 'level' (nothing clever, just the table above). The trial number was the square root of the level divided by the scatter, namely 16.1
